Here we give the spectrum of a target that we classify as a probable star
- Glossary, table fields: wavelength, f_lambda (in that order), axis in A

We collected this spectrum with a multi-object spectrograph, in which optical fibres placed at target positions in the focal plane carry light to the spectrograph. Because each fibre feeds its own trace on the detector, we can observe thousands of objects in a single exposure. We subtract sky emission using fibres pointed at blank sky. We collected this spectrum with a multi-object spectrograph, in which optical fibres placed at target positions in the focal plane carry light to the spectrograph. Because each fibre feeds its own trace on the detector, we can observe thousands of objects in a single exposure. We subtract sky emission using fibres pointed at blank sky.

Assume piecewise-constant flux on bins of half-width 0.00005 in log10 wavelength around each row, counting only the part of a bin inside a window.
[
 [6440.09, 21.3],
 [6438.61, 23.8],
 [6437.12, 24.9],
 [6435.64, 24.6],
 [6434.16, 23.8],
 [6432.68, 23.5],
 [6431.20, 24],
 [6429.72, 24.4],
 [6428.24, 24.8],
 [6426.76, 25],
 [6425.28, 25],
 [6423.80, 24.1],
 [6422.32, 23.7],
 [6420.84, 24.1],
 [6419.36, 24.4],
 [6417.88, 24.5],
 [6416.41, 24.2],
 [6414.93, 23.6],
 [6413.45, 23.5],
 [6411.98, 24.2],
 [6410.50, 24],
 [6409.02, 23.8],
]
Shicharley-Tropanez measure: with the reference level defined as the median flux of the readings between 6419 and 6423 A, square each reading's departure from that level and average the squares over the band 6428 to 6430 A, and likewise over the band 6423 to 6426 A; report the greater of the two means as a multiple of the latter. 1.0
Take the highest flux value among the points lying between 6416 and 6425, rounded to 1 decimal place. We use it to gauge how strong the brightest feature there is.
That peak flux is 24.5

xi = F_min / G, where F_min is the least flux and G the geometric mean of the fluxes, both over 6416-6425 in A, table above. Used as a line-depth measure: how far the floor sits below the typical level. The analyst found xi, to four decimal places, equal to 0.9807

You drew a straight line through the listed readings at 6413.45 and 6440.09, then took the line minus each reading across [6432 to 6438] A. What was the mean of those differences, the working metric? -2.5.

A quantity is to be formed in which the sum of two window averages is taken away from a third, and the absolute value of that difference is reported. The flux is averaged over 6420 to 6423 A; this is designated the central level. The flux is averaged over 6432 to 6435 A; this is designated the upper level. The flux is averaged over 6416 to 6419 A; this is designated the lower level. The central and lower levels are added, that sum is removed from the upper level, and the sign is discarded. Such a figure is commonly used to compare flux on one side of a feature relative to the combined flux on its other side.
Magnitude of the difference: 24.6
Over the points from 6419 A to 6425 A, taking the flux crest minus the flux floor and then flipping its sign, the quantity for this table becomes -0.70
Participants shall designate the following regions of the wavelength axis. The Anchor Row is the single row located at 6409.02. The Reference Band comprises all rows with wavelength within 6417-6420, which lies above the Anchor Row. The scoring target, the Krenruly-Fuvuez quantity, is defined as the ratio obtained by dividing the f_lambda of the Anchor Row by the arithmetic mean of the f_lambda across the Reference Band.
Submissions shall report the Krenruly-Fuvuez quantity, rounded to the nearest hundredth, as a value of 0.97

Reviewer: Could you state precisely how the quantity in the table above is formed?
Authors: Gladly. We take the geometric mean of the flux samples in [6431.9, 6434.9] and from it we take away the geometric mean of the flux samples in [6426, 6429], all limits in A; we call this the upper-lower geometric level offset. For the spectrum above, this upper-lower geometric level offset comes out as -1.25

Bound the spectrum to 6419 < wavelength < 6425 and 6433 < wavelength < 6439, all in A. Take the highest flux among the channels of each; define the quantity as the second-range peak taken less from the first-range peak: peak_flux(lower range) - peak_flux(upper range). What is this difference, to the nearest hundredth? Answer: -0.50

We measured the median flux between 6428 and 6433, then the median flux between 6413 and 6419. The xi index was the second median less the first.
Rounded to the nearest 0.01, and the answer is -0.30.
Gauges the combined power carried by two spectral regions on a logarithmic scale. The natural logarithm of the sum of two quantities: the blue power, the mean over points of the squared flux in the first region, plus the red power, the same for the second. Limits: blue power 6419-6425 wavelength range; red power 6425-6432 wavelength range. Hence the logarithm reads 7.08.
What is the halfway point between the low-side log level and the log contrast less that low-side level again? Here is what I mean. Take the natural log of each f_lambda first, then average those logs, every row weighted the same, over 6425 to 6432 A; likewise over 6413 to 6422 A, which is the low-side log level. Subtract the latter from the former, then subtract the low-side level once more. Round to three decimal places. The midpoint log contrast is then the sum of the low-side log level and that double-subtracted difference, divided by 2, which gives 0.012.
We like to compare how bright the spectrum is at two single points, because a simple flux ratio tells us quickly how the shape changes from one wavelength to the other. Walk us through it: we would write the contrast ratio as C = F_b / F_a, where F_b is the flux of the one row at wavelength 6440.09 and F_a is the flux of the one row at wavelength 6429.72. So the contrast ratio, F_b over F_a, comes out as 0.87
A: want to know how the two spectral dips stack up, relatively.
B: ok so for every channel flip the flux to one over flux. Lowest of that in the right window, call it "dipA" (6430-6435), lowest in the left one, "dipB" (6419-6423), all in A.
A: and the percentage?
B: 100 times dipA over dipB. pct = 102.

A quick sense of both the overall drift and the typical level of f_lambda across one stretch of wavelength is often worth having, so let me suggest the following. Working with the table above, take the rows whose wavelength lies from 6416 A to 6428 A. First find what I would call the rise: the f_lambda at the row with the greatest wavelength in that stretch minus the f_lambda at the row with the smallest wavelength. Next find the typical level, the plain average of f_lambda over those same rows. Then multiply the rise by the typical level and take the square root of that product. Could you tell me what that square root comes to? 4.4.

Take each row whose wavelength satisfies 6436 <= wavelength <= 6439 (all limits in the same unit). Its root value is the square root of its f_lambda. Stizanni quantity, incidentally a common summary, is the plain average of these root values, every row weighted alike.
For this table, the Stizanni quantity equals 4.93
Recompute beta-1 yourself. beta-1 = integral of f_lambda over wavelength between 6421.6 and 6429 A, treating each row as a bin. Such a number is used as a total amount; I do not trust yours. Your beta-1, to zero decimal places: 181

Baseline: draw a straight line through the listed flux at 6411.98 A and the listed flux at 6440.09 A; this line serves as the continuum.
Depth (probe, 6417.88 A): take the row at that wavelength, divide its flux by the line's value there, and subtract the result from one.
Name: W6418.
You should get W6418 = -0.039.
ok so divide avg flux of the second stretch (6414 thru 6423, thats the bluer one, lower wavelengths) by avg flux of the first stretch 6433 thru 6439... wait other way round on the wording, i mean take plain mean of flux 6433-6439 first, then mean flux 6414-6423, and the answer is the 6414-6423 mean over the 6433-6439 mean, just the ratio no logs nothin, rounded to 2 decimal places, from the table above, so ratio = 0.99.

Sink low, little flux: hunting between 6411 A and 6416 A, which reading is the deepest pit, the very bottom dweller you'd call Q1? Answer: 23.5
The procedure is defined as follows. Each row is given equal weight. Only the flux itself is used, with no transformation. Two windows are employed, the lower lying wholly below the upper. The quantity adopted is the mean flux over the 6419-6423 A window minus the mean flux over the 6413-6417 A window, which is 0.3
